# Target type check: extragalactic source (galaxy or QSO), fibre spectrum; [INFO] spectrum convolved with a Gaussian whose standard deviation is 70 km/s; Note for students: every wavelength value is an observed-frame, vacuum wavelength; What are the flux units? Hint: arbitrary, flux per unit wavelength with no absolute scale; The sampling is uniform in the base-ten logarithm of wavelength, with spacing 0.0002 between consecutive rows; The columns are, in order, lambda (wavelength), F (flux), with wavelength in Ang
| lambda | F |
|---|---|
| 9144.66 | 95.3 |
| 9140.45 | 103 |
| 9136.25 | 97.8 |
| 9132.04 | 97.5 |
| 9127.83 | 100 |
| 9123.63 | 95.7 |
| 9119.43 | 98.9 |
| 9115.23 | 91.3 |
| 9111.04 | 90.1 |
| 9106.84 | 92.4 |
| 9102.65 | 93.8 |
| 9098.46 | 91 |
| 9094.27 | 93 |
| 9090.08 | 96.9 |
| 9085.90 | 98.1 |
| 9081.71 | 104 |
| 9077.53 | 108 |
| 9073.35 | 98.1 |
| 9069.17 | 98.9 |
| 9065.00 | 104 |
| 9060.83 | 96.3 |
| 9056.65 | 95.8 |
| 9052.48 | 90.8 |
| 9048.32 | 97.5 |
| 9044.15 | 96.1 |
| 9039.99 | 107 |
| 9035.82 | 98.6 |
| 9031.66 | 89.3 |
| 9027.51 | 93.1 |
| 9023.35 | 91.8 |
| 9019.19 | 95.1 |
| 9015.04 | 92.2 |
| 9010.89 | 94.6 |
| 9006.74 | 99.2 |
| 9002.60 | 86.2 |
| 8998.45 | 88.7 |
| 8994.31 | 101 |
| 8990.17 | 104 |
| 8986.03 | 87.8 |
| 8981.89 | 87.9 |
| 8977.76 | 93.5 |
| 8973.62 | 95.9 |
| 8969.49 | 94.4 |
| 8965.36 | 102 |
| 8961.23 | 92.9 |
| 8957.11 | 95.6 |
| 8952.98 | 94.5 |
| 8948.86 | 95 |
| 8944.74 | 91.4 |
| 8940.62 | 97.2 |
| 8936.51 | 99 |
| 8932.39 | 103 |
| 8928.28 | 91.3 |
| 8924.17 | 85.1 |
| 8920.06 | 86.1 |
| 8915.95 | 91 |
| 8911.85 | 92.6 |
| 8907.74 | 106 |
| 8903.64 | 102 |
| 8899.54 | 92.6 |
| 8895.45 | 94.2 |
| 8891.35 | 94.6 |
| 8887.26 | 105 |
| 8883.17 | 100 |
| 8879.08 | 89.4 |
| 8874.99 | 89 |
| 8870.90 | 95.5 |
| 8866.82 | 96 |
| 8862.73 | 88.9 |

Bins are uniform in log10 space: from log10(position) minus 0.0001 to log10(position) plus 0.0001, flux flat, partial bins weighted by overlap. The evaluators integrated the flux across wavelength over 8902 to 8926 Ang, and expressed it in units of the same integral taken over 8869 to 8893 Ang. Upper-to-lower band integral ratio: 0.98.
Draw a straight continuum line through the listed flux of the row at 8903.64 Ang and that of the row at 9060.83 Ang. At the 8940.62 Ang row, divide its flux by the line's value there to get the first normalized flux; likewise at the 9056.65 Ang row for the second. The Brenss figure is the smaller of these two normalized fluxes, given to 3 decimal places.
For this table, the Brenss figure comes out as 0.966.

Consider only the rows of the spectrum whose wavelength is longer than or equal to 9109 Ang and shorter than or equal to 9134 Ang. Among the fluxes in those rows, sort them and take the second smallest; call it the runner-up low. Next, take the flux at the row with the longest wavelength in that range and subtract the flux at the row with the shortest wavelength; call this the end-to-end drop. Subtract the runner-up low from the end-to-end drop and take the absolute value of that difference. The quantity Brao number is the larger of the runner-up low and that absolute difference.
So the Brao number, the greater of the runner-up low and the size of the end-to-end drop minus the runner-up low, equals 91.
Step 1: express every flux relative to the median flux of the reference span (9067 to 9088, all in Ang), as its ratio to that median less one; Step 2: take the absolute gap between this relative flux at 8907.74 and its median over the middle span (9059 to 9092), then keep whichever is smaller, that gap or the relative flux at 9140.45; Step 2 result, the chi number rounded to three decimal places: 0.041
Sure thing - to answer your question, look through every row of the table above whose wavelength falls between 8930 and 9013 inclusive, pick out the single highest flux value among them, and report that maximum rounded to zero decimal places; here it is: 104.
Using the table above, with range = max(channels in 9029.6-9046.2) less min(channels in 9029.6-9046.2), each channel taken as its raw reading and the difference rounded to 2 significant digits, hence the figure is 18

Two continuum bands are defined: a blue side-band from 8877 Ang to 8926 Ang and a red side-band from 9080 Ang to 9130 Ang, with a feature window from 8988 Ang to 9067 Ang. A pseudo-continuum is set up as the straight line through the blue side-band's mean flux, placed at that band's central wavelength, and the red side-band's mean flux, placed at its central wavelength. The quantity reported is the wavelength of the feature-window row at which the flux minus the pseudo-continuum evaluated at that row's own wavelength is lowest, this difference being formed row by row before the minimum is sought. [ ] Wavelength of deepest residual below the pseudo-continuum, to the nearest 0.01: 9002.60 Ang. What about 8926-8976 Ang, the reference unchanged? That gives 8928.28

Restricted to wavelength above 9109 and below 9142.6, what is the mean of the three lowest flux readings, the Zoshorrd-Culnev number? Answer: 92.4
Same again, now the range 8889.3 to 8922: 89.9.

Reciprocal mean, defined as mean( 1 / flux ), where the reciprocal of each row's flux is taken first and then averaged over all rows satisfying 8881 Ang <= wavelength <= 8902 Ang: 0.0103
